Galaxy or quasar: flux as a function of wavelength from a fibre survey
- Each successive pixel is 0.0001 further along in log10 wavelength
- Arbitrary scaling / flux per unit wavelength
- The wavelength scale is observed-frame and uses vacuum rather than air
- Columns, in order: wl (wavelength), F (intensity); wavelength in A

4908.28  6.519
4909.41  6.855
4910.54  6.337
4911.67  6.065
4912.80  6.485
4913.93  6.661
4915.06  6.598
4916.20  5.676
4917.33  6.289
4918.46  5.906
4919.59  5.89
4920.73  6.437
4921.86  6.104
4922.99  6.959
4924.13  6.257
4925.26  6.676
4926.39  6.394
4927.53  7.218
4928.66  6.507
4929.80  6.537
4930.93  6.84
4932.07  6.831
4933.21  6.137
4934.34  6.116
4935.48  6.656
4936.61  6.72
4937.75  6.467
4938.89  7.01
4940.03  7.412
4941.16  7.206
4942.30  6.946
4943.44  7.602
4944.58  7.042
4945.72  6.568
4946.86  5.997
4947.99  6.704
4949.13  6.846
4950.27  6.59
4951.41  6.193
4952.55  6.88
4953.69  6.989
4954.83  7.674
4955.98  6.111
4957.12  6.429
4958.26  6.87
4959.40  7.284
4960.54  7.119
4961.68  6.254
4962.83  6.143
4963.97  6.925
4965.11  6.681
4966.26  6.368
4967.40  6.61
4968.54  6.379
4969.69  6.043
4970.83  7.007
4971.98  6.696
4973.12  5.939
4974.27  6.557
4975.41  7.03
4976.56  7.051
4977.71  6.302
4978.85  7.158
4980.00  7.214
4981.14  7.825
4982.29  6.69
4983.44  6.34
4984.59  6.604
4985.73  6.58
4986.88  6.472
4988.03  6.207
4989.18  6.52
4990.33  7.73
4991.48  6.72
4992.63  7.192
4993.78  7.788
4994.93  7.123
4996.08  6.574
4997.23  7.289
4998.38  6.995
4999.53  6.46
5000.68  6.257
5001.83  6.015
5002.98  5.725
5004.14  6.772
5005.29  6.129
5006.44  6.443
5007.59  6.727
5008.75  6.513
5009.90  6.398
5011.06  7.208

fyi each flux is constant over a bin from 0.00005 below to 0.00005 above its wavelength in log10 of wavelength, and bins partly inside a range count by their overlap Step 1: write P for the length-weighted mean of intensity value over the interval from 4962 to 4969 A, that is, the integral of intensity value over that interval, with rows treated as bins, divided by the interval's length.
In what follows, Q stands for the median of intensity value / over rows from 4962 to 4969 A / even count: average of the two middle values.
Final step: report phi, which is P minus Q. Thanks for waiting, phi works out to 0.02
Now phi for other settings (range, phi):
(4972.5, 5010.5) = 0.13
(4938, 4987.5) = 0.05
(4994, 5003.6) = 0.08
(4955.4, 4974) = 0.03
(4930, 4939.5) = -0.09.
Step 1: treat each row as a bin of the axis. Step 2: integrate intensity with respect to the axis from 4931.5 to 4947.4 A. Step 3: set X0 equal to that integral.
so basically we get 108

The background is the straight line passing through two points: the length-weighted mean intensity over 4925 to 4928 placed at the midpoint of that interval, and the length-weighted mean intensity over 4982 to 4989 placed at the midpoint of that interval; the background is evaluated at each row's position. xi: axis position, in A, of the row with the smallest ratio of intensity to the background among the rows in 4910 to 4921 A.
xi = 4916.20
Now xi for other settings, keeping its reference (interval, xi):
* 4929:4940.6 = 4934.34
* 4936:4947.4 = 4946.86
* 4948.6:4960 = 4955.98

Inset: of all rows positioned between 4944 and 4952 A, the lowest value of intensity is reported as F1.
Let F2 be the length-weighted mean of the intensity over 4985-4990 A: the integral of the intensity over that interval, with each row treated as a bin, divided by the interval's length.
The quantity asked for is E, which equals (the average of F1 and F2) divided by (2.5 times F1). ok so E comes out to 0.417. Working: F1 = 5.997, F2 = 6.52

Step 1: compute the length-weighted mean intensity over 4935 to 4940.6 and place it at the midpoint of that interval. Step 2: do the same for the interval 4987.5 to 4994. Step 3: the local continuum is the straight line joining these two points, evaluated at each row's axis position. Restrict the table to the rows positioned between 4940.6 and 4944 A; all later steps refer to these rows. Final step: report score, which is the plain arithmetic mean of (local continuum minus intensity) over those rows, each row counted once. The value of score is -0.4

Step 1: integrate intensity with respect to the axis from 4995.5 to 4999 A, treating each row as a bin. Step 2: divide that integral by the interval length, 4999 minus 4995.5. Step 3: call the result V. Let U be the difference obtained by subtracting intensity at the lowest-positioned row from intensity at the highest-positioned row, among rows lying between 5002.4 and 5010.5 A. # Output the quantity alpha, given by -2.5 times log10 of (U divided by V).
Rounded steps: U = 0.67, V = 6.95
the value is 2.5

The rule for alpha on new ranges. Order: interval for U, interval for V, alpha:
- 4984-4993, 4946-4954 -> 2.6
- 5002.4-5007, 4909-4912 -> 2.4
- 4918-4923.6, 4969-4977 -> 2.0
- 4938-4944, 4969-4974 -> 2.6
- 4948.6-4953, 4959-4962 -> 5.8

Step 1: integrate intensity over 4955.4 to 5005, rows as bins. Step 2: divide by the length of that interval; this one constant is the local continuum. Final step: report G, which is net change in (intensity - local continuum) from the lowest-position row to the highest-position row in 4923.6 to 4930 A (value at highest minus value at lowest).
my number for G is 0.28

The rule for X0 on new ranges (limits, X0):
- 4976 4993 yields 116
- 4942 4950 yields 54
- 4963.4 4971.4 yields 53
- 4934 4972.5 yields 259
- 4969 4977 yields 53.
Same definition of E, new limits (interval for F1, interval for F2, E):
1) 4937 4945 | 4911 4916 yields 0.398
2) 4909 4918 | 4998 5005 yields 0.424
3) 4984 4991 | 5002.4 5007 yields 0.402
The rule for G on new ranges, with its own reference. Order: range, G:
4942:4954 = 0.04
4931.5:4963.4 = -0.69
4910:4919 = -0.43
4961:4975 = 0.30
